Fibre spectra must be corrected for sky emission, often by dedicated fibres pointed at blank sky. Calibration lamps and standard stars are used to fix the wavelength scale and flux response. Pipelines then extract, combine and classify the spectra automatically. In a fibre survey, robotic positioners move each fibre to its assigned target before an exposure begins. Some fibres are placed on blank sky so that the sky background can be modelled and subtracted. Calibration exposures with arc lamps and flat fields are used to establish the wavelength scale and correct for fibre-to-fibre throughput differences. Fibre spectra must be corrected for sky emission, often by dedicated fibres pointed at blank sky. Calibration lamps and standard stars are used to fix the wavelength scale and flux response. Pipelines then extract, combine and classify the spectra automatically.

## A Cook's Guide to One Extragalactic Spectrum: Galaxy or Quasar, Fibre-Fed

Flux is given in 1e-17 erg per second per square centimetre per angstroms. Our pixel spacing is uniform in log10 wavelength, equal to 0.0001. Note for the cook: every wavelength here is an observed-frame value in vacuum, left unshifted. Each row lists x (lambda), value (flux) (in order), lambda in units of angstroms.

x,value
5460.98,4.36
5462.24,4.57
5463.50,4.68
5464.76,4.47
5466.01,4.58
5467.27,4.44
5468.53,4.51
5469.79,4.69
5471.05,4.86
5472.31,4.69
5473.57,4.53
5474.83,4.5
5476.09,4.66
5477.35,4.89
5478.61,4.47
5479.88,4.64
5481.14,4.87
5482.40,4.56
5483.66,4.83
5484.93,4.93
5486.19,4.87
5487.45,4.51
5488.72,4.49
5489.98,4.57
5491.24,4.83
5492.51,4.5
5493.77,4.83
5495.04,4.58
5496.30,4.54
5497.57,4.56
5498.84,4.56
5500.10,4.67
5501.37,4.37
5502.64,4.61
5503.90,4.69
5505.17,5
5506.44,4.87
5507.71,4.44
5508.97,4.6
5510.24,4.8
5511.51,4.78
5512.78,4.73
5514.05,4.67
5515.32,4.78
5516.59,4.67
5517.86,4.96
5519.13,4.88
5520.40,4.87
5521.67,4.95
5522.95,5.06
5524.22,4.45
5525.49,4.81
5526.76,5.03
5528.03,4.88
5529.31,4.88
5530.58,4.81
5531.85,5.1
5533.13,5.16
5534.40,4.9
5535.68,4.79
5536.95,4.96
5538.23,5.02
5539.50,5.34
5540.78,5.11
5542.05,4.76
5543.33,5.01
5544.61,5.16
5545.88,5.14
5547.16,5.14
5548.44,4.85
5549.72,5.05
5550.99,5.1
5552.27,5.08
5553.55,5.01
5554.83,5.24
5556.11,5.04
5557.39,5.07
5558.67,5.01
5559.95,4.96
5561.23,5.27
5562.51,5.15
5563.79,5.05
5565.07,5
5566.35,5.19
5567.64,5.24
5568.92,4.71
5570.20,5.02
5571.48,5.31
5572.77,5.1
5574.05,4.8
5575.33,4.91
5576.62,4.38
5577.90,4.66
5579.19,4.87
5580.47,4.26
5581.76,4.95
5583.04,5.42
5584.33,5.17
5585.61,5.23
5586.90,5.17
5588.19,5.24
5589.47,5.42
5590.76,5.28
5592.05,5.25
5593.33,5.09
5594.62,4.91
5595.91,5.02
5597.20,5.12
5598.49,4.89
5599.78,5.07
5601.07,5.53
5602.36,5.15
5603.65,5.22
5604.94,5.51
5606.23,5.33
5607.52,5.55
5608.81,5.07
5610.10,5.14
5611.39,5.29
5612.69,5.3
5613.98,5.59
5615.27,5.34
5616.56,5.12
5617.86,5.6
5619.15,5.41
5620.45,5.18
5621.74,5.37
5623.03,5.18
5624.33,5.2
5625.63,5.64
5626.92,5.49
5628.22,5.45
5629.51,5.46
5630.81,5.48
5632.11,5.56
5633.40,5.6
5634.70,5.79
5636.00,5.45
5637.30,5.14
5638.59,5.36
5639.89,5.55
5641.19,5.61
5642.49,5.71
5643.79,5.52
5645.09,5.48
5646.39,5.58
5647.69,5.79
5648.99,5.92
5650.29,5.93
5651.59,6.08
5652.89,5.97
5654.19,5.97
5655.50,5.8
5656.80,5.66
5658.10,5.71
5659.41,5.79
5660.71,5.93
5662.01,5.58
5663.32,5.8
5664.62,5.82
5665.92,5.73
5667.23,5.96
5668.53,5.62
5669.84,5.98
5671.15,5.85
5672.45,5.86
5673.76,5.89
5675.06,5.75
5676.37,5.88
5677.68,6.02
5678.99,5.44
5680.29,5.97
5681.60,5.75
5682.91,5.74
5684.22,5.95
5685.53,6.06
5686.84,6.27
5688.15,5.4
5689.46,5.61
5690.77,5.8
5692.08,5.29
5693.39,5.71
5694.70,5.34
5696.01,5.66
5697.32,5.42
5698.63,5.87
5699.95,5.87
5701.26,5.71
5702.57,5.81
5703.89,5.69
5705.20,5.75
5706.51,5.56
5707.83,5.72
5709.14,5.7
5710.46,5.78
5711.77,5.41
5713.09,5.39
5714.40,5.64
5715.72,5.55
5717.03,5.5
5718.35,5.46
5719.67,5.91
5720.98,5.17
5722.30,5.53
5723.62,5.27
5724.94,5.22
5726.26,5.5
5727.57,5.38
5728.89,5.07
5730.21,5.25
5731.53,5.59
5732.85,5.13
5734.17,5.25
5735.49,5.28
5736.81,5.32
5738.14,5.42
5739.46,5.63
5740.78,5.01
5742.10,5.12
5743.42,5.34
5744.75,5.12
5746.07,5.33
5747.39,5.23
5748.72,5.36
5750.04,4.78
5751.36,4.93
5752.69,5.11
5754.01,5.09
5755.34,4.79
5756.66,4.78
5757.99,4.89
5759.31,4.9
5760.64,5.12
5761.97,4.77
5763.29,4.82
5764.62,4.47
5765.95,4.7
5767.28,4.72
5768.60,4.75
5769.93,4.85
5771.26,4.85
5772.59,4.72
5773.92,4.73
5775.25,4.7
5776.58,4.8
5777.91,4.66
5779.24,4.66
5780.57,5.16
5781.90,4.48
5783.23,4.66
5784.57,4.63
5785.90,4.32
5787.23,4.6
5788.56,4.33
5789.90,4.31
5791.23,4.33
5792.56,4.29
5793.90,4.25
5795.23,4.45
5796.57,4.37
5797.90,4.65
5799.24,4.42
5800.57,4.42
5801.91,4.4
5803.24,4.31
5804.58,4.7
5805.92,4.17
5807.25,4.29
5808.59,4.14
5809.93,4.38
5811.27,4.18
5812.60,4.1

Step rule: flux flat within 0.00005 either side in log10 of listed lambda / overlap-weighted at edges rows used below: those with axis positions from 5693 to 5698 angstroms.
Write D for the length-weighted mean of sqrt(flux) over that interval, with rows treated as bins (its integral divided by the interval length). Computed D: 2.35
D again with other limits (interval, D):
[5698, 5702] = 2.41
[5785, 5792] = 2.10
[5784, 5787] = 2.12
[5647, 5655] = 2.44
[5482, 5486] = 2.19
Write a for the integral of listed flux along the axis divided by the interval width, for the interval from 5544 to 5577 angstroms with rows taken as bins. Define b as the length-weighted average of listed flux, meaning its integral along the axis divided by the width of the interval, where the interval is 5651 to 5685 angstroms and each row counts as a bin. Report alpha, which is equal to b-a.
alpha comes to 0.8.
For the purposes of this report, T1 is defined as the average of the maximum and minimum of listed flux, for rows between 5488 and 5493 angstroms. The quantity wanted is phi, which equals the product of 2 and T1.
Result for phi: 9.3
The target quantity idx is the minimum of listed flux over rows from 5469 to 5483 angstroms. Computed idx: 4.47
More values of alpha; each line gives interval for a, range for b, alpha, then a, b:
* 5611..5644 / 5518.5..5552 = -0.5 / 5.4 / 4.97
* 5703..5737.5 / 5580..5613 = -0.3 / 5.5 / 5.18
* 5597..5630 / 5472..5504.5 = -0.7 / 5.3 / 4.64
